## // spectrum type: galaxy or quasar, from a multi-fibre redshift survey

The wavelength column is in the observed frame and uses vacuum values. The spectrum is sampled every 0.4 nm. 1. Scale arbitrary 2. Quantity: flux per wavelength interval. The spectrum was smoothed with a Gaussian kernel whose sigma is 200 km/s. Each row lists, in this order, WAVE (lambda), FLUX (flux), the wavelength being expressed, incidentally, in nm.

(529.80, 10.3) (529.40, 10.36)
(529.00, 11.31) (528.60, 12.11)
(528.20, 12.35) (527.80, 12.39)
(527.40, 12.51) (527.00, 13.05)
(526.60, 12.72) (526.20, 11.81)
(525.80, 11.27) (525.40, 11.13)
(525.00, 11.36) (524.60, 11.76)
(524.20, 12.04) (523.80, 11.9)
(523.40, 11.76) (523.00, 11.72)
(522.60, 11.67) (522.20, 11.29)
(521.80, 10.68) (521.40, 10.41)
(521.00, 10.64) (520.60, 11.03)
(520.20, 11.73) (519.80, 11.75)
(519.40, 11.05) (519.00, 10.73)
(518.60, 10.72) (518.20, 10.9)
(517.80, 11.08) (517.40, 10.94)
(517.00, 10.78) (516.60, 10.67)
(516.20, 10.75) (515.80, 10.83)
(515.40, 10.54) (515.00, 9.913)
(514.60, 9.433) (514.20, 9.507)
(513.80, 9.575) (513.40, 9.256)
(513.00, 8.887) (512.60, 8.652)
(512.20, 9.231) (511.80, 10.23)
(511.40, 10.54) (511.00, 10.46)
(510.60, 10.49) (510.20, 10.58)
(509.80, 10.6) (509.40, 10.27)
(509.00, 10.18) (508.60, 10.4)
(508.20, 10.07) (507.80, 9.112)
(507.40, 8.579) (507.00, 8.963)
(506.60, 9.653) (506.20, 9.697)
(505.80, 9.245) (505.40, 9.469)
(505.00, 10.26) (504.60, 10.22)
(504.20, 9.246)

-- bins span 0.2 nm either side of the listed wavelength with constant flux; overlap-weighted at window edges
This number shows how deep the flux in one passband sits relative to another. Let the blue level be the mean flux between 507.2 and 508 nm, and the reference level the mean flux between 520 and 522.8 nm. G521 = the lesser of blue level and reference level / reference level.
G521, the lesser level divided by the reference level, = 0.80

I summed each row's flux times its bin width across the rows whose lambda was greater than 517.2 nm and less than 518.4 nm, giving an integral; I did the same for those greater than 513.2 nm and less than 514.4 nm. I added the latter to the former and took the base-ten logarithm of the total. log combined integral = 1.39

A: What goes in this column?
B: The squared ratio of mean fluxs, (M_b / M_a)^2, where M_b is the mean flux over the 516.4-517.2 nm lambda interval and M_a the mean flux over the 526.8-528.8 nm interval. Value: 0.74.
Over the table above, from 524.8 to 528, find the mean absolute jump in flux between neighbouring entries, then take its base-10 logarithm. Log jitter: -0.40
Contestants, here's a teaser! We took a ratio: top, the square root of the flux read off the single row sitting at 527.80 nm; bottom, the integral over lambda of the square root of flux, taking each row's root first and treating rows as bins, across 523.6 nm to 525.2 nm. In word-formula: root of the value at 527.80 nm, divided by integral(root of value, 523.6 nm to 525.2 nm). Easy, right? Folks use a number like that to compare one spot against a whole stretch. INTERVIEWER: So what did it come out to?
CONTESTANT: 0.64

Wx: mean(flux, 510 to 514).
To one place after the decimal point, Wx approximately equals 9.8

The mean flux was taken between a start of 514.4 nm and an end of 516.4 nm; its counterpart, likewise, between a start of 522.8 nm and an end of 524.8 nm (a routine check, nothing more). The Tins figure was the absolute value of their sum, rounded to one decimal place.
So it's 22.1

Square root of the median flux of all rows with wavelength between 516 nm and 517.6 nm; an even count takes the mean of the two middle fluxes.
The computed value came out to 3.28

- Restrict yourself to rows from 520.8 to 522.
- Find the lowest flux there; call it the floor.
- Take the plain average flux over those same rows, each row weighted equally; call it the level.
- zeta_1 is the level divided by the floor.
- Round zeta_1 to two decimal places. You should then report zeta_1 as 1.02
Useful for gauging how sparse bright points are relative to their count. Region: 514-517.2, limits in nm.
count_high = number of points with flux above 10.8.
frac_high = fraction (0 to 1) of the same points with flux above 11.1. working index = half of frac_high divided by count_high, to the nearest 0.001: 0.000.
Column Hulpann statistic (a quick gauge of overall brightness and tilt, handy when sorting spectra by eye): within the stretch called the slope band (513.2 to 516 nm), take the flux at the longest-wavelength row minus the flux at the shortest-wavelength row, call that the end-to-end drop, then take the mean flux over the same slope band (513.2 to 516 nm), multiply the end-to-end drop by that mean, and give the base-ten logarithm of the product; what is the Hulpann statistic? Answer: 1.2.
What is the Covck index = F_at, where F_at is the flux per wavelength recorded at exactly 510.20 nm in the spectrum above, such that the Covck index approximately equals 10.58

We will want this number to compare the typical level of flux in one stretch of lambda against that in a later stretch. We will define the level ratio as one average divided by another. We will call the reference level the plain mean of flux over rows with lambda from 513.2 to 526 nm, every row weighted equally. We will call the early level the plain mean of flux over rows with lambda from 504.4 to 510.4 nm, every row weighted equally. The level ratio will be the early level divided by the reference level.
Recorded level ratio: 0.901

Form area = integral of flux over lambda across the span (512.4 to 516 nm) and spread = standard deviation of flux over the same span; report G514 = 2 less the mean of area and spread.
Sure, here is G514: -16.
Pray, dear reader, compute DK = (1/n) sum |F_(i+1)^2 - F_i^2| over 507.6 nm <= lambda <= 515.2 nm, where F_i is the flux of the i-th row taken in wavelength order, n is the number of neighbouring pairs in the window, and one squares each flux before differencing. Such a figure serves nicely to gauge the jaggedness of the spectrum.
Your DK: 6.0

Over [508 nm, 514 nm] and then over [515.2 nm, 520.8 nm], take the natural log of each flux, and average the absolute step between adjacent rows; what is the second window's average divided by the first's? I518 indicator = 0.70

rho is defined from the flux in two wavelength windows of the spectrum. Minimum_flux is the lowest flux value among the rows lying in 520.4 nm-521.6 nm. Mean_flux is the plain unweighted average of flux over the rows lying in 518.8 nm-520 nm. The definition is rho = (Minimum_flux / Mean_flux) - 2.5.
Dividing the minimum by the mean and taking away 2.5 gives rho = -1.57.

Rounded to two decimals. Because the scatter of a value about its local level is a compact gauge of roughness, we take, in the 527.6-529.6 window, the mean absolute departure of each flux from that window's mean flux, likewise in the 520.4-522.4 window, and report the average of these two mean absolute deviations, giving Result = 0.49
